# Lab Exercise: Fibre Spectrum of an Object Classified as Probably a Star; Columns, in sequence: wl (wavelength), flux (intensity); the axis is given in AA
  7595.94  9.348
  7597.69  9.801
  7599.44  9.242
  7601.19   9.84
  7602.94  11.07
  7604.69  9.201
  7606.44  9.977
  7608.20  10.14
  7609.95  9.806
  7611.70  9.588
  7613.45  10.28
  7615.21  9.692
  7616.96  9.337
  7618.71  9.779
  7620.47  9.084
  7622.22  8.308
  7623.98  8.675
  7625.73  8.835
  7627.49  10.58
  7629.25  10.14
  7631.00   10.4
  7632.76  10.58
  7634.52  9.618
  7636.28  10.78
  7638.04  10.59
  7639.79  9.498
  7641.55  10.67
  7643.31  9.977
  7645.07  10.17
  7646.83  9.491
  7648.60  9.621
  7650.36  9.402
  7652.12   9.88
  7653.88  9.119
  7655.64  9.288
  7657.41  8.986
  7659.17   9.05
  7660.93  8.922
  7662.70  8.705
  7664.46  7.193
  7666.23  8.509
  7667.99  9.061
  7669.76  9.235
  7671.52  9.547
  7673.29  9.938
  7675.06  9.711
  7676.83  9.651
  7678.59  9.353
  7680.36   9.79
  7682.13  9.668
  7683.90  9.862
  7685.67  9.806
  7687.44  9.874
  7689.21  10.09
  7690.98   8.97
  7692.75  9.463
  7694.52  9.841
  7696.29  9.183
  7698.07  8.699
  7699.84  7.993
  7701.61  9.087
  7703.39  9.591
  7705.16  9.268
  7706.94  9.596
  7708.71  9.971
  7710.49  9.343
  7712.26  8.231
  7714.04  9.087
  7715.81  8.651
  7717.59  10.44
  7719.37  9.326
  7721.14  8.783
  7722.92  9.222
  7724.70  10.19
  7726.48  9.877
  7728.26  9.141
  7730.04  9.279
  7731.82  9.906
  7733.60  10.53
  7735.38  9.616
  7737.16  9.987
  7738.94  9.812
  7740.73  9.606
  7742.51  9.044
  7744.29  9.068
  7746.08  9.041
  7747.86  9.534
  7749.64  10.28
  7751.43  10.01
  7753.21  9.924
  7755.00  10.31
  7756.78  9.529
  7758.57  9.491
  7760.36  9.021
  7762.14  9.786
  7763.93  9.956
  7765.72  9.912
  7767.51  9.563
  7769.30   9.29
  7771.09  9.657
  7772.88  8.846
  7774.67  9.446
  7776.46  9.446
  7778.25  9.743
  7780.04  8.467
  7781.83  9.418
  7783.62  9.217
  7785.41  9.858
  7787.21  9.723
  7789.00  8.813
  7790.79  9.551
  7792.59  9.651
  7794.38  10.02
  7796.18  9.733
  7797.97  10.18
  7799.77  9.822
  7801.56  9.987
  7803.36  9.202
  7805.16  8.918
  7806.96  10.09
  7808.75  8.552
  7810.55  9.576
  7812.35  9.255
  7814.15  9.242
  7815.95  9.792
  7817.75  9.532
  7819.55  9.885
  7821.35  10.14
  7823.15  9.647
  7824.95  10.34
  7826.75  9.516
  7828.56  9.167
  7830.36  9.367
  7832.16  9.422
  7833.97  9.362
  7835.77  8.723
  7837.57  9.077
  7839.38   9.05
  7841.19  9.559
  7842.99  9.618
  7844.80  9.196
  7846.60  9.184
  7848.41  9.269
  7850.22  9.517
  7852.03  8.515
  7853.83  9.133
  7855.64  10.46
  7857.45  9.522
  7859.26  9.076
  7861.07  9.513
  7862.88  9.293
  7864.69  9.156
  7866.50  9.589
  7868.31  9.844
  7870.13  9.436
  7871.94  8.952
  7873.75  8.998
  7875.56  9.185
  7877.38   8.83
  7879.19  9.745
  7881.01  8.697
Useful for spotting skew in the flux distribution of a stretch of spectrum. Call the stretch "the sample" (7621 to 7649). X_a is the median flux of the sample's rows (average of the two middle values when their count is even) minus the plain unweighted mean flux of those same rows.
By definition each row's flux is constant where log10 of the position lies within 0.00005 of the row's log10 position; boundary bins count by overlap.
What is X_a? 0.19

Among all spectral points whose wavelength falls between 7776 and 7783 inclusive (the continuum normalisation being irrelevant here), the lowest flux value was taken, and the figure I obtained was 8.467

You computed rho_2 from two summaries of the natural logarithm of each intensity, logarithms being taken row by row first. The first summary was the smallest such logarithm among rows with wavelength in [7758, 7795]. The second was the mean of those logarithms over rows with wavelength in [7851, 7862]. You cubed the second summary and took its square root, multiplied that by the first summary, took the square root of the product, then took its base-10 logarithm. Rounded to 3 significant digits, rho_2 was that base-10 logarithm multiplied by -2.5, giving -1.07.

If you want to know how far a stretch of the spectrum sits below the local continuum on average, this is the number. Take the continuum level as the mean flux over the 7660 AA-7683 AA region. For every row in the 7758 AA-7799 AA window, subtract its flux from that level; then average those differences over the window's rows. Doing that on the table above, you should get -0.34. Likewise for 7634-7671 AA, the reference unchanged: -0.24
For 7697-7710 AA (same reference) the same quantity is 0.00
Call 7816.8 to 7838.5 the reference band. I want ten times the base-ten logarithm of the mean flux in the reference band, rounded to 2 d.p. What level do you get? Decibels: 9.78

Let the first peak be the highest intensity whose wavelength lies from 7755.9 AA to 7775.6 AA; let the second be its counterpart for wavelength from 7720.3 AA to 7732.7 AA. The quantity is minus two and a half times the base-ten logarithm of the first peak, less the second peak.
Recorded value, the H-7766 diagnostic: -12.7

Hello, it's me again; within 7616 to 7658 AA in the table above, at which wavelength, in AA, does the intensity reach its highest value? 7636.28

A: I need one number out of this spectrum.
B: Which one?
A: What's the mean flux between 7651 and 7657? 9.4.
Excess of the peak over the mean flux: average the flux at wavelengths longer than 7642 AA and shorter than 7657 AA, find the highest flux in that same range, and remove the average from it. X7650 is 0.55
